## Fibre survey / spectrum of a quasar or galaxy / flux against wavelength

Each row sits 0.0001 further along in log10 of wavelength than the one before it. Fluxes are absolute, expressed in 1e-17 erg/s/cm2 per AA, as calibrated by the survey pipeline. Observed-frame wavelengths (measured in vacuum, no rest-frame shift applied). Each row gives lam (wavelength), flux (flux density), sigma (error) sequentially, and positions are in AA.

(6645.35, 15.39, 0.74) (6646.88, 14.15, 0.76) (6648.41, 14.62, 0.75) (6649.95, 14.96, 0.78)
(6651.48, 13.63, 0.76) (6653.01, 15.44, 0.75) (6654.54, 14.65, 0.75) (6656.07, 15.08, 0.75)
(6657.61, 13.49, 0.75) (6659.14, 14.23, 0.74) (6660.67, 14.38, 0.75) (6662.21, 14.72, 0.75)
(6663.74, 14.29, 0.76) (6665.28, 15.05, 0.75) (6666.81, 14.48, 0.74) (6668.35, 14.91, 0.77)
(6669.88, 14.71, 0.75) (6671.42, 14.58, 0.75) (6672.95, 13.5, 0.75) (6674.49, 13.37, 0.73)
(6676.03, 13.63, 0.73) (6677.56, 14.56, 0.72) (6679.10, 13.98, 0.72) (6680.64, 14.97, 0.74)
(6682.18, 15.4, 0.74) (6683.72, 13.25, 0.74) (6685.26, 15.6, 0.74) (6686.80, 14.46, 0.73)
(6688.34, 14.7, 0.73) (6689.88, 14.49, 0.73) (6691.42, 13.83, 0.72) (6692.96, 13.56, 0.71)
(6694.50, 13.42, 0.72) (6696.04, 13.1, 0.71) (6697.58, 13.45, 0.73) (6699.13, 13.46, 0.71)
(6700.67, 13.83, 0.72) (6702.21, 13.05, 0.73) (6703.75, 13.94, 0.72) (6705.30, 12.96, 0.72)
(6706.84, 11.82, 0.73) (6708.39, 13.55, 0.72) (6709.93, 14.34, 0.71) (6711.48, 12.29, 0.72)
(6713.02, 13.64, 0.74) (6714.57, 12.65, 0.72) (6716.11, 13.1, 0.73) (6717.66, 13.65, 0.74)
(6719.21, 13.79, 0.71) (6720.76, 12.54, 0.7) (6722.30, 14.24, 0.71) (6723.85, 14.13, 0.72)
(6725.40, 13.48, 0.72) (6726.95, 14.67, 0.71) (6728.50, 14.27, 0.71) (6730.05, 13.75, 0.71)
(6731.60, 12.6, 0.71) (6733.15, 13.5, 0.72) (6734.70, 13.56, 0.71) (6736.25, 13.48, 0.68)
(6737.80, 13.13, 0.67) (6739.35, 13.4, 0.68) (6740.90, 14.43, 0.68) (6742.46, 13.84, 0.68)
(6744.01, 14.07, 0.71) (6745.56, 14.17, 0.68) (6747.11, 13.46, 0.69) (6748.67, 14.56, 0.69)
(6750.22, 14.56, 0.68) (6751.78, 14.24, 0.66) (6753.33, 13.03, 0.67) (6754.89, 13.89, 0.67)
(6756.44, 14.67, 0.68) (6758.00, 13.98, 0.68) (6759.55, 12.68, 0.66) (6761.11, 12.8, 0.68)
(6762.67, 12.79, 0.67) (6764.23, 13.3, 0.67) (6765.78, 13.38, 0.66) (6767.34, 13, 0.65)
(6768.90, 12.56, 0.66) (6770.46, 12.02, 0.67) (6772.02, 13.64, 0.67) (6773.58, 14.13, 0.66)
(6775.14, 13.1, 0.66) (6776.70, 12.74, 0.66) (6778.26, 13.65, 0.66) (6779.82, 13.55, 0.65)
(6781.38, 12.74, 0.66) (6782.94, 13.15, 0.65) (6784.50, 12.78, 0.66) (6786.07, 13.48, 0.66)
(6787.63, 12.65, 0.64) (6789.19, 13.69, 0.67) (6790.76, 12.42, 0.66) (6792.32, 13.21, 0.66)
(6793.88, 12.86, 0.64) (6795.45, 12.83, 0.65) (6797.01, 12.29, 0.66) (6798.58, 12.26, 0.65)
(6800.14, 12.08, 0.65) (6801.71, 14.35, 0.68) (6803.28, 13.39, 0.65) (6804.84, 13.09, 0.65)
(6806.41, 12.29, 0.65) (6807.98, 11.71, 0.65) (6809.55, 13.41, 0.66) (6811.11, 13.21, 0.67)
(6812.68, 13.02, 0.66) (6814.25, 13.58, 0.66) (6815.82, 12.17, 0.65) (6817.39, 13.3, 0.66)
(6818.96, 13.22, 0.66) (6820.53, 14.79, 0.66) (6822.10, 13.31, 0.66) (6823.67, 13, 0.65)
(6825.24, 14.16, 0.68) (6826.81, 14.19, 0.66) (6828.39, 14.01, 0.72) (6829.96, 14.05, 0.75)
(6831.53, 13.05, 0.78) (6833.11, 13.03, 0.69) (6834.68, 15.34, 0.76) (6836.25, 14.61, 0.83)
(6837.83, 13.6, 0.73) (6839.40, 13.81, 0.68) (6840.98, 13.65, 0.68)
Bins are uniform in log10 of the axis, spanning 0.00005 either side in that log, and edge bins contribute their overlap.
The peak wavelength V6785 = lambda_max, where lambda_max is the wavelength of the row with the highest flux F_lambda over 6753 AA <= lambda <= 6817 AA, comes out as 6756.44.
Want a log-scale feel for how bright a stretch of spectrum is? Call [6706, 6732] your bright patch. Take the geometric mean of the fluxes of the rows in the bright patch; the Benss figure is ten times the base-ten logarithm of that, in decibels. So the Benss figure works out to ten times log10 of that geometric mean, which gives 11.3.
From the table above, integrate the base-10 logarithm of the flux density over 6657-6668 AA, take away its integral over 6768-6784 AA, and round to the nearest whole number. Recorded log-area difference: -5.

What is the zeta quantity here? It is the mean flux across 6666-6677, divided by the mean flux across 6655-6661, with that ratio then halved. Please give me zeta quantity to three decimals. 0.496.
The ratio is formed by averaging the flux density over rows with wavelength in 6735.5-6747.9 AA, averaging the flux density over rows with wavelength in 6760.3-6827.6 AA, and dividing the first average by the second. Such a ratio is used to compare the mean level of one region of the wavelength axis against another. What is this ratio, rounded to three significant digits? 1.05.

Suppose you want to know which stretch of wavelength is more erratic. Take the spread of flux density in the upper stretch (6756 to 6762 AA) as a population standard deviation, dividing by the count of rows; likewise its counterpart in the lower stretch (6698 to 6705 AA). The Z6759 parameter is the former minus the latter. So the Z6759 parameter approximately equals 0.48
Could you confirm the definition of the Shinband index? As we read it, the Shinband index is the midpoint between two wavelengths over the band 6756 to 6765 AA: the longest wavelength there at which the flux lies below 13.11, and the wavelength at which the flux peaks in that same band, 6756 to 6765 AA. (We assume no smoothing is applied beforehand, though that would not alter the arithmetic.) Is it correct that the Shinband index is 6759.6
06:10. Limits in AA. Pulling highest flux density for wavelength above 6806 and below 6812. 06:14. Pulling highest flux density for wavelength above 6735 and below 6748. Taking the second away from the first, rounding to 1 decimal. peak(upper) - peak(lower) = -1.0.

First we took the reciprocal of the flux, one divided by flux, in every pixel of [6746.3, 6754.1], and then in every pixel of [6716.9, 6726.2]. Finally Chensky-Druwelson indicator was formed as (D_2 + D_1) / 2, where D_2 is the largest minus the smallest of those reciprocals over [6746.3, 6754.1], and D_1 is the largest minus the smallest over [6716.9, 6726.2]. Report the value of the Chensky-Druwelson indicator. 0.0088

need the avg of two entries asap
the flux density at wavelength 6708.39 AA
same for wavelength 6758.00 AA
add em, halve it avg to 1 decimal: 13.8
